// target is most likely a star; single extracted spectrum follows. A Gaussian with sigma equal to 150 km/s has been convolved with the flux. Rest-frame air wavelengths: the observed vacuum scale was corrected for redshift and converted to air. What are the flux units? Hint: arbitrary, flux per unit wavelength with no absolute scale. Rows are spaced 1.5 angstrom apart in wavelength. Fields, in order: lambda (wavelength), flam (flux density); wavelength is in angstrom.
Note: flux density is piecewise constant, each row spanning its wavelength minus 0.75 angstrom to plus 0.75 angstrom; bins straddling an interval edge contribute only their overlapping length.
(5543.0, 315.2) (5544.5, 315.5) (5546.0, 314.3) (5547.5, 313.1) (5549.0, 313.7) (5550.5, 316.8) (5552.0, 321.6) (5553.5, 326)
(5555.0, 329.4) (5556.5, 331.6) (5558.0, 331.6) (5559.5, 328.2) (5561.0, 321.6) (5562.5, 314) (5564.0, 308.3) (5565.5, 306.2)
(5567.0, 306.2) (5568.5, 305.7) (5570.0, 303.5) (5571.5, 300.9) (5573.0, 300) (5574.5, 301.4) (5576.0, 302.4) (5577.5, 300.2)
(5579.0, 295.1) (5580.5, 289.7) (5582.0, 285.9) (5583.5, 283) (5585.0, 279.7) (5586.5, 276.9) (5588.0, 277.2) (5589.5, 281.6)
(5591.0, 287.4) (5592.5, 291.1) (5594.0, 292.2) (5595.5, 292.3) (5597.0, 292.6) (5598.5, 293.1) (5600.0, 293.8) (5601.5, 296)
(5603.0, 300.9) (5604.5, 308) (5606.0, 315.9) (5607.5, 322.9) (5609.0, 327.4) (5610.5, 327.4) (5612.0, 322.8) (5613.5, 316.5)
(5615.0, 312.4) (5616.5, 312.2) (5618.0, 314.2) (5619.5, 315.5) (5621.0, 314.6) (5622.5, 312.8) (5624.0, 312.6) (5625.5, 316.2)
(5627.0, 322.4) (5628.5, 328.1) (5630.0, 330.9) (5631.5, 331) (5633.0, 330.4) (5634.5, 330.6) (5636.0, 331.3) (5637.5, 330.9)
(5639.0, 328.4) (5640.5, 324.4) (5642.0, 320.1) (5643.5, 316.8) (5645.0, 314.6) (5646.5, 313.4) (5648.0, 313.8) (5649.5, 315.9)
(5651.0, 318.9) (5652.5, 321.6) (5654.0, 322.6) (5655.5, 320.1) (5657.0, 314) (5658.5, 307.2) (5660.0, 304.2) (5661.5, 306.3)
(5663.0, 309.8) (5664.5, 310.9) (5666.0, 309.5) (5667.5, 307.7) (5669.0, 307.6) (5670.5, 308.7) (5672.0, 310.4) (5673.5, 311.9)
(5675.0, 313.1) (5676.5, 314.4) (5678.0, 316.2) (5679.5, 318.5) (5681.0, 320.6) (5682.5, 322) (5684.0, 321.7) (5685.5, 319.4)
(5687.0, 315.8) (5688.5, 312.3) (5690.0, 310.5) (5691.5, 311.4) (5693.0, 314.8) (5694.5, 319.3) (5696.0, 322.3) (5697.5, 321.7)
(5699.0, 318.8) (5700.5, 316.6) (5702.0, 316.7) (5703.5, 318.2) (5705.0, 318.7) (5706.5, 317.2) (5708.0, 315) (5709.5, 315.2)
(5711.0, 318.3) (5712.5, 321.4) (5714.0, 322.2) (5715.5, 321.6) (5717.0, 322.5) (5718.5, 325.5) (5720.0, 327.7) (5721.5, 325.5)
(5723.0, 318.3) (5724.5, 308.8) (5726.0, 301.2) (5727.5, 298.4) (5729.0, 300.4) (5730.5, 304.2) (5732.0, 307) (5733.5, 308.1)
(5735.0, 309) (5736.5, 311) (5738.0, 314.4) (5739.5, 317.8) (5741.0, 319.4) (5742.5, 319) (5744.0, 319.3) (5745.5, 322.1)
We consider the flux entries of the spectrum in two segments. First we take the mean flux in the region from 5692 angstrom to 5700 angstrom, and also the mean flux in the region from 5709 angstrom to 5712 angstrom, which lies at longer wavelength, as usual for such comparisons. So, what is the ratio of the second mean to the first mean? 0.99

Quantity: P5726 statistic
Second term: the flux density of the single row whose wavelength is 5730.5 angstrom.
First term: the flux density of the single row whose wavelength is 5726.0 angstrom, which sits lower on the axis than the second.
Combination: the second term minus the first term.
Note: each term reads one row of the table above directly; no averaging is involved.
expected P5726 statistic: 3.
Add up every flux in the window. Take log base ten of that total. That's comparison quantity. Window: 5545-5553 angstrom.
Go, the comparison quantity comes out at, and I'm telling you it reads 3.199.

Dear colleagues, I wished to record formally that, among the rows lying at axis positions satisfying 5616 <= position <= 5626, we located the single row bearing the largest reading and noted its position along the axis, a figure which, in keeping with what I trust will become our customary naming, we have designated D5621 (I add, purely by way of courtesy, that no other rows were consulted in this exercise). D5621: 5625.5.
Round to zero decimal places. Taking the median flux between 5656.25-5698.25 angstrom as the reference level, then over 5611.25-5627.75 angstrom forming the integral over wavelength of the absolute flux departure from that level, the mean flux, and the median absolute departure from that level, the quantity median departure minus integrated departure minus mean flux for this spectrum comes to -365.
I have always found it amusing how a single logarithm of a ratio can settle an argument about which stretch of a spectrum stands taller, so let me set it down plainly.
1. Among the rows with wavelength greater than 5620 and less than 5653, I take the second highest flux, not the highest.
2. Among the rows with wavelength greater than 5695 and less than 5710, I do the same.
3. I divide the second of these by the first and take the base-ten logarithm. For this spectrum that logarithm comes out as -0.012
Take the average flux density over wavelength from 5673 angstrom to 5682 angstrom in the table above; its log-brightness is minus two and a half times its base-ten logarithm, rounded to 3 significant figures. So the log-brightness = -6.25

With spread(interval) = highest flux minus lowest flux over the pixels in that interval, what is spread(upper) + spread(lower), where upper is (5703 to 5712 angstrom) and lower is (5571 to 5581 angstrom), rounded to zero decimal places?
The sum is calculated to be 16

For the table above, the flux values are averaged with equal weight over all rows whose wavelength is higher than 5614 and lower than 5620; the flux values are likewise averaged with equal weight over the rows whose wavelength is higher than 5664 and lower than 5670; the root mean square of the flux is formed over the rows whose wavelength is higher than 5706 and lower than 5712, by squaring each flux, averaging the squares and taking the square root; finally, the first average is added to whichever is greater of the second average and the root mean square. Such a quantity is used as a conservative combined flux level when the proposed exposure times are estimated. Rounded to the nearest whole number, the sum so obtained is 630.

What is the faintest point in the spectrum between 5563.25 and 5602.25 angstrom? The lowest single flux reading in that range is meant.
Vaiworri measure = 276.9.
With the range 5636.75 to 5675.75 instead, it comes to 304.2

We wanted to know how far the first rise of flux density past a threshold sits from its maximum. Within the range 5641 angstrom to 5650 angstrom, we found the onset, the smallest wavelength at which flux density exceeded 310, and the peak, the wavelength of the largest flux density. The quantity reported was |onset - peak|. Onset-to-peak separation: 0.0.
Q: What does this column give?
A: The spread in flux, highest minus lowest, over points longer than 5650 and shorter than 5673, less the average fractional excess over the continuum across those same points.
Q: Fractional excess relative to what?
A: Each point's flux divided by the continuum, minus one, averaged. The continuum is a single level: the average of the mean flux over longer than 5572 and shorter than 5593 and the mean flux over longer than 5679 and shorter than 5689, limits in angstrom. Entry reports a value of 18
